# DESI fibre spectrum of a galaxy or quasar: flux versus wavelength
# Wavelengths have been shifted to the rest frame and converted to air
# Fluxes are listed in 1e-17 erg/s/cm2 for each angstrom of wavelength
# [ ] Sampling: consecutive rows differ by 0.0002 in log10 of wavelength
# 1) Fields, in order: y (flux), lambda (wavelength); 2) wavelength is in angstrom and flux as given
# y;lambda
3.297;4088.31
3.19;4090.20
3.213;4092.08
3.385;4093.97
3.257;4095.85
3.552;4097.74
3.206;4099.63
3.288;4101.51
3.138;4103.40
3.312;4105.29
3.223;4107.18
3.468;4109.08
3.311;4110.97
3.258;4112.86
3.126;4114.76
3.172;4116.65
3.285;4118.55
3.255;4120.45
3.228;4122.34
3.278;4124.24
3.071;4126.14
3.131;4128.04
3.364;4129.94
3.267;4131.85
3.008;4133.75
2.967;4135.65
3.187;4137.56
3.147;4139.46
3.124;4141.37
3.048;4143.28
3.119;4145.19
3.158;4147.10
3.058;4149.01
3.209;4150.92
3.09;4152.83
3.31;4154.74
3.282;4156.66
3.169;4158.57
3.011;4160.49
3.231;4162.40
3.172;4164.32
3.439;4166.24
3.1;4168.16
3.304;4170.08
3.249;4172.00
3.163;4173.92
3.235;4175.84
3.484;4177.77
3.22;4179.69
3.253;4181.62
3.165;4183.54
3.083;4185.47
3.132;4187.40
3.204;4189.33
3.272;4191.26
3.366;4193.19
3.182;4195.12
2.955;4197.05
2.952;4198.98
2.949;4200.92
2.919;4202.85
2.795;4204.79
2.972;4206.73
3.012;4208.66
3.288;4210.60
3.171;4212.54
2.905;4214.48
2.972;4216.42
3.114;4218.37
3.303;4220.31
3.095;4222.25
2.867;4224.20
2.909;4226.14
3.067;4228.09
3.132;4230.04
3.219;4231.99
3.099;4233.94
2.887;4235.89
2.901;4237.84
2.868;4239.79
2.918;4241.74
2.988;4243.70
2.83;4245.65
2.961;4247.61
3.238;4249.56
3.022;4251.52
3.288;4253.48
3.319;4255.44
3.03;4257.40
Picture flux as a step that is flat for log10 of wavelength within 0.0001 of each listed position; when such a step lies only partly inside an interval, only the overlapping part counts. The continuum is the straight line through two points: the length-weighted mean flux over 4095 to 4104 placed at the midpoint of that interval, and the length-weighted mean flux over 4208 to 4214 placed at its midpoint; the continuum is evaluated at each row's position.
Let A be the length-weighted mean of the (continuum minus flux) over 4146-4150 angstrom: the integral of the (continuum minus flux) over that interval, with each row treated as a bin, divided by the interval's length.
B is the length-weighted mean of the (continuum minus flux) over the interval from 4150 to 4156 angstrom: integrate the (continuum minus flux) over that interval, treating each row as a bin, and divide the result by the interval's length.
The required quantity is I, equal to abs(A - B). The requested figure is 0.10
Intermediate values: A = 0.12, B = 0.02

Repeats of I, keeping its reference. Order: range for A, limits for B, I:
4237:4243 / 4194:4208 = 0.01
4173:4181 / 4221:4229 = 0.21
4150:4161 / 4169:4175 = 0.07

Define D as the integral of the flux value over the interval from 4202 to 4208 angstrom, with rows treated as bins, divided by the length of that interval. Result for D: 2.90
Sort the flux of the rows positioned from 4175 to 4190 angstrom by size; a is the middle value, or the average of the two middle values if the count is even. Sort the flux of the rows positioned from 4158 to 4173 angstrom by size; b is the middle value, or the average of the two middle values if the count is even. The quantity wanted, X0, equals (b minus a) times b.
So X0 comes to -0.03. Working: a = 3.21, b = 3.20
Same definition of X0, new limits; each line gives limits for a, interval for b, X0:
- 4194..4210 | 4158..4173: 0.79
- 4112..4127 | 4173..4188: -0.16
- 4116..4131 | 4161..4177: -0.03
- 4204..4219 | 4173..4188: 0.64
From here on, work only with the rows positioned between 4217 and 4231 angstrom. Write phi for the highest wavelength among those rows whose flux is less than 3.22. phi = 4230.04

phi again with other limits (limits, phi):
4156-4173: 4168.16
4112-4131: 4128.04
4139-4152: 4150.92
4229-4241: 4239.79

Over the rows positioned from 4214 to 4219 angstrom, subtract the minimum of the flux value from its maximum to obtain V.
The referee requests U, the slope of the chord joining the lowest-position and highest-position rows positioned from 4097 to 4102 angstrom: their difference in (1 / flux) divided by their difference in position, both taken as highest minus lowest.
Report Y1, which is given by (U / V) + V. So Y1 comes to 0.24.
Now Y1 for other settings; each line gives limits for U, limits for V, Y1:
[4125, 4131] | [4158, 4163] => 0.19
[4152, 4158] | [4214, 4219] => 0.19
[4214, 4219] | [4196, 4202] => -0.98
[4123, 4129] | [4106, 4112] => 0.26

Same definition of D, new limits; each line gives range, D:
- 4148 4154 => 3.13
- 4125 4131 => 3.19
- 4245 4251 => 3.02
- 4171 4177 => 3.22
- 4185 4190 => 3.14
